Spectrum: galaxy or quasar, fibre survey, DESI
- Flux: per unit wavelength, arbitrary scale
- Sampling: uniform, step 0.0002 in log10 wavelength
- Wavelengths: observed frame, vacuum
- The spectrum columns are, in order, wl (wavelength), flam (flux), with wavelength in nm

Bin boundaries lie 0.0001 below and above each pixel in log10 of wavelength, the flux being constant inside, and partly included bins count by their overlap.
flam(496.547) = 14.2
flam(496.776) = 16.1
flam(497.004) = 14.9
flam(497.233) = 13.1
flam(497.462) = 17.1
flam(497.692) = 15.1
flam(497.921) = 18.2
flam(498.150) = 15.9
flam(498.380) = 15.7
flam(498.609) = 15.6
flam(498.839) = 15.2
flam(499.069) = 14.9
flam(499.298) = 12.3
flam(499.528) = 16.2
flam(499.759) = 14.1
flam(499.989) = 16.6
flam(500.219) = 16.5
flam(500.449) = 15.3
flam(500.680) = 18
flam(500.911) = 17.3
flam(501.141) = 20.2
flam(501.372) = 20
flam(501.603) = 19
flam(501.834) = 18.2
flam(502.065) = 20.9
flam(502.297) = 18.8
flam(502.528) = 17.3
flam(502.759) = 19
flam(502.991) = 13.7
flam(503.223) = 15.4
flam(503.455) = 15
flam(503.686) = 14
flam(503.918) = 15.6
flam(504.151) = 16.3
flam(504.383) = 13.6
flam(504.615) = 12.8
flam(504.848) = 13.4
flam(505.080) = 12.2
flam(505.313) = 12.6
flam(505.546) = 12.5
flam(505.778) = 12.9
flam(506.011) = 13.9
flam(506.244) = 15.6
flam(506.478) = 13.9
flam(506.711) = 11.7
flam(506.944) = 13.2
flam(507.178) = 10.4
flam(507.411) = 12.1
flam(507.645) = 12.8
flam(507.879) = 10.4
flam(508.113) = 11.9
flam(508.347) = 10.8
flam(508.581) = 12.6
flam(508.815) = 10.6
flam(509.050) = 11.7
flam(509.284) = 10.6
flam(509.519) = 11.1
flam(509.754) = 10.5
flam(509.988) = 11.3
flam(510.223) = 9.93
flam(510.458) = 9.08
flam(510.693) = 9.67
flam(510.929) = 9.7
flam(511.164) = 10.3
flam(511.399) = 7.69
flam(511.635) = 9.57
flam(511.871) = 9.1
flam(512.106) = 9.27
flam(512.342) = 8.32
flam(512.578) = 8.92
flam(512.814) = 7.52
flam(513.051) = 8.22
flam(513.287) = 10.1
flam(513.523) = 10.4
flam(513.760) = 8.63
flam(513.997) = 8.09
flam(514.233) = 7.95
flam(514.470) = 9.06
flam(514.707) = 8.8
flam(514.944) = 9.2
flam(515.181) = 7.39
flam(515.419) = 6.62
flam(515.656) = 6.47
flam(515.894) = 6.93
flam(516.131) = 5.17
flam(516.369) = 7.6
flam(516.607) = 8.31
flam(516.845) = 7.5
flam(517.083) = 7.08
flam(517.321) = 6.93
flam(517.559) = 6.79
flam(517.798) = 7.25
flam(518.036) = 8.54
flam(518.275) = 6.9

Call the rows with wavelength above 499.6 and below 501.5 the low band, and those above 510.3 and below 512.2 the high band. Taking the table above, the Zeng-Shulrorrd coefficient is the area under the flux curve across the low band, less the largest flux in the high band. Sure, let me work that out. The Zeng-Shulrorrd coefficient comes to 22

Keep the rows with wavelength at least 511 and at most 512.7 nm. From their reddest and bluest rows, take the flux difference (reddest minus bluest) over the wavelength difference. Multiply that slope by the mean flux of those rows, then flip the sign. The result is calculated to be 9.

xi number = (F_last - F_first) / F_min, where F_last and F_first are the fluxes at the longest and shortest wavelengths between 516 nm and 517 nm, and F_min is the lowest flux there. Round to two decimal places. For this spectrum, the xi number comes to 0.45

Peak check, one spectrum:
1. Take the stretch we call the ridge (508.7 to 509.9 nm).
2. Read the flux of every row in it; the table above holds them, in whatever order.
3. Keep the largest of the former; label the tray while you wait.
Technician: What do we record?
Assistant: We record 11.7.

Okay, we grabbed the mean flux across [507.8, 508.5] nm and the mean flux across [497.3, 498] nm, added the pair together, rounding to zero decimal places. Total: 28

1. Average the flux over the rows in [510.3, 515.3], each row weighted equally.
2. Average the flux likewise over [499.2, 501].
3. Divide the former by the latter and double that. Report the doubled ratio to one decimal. 1.1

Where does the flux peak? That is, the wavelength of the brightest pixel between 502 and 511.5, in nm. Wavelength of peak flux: 502.065 nm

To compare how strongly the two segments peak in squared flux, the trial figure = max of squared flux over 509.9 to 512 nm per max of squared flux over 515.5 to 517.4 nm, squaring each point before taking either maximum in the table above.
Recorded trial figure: 1.8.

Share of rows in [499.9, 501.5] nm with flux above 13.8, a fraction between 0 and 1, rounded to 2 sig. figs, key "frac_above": 1.0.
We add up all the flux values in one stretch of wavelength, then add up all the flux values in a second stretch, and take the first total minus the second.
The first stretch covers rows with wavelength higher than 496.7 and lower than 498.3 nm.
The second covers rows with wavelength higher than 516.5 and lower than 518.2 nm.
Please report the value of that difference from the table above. 58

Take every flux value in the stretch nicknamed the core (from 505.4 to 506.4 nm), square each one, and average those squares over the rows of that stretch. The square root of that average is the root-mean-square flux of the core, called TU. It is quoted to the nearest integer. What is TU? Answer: 14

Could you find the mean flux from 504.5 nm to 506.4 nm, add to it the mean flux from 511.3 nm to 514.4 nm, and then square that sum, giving 484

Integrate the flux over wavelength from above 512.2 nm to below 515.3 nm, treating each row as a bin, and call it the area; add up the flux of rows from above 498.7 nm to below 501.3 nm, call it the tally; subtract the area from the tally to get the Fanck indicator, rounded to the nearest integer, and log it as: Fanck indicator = 150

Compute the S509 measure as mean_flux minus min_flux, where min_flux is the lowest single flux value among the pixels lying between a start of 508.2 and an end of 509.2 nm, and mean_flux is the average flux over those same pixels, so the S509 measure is 0.8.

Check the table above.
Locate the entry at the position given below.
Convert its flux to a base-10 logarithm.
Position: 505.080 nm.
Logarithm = 1.09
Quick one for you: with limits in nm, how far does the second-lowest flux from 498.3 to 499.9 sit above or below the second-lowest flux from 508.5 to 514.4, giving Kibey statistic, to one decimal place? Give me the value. 6.4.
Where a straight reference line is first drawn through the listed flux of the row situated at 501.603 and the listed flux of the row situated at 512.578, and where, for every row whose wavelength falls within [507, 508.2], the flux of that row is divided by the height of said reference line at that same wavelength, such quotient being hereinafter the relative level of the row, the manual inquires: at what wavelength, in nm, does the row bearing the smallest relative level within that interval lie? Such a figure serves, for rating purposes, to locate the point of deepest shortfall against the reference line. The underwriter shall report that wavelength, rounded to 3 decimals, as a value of 507.178 nm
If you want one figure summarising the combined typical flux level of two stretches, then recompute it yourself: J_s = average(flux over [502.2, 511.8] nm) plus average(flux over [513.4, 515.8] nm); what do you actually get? 21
